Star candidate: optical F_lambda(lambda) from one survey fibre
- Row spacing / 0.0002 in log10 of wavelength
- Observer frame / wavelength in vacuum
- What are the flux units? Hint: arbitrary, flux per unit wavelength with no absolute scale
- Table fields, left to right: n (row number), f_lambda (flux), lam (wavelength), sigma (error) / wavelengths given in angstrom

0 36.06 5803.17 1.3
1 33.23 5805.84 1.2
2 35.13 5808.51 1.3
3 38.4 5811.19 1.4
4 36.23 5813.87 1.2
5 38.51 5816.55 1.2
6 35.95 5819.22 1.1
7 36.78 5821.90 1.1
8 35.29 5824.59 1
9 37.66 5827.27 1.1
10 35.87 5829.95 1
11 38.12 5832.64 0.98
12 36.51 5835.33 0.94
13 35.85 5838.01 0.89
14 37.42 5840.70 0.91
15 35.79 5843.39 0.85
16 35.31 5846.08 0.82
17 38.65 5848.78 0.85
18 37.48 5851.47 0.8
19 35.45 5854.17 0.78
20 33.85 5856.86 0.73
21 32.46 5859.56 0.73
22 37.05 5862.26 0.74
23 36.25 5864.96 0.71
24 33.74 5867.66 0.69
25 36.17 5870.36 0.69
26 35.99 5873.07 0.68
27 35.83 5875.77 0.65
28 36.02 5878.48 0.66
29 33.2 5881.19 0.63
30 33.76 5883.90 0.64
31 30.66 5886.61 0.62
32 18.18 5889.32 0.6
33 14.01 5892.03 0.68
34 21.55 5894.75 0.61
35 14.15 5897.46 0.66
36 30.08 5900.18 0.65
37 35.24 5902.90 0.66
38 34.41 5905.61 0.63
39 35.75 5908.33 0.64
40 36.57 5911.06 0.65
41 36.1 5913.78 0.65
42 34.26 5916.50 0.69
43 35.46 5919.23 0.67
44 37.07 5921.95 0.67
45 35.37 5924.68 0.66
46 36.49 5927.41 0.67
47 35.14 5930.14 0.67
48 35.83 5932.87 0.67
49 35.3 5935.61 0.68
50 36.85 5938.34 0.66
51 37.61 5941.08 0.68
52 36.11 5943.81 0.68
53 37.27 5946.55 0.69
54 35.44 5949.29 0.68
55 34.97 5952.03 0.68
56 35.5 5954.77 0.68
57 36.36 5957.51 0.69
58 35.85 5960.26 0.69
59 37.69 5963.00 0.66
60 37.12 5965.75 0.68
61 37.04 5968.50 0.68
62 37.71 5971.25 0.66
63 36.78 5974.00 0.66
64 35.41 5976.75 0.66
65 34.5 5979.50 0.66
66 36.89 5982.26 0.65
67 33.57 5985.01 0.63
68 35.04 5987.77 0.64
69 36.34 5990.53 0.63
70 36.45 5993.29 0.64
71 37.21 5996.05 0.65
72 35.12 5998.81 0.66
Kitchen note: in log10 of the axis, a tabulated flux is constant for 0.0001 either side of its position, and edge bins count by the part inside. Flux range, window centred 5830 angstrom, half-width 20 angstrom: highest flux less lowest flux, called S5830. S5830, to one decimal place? 3.4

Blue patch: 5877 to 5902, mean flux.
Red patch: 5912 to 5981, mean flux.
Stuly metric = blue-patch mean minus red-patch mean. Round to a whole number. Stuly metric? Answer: -10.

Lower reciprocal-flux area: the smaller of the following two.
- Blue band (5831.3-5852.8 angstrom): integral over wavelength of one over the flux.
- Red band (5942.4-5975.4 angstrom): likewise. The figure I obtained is 0.6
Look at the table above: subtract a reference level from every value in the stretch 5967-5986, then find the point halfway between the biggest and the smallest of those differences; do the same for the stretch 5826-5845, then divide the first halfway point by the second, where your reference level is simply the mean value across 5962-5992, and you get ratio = -1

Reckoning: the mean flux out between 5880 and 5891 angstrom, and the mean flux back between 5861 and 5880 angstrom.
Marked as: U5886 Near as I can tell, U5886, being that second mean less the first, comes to 7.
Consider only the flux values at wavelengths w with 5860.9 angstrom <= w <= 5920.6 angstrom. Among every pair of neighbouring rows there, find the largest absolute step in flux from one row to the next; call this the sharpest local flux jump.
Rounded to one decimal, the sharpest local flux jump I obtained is 15.9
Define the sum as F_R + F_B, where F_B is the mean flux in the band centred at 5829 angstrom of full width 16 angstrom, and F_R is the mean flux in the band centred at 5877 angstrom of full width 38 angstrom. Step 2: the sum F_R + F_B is 67.8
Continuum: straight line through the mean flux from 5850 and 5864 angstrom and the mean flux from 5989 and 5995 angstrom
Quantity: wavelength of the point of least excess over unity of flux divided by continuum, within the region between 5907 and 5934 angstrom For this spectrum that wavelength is 5916.50 angstrom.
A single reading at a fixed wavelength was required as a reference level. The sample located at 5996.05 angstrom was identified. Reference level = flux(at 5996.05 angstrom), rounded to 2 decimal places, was 37.21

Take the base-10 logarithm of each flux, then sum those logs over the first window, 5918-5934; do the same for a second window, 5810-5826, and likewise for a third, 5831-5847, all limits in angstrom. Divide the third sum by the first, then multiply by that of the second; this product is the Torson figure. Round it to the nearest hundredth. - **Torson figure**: 9.44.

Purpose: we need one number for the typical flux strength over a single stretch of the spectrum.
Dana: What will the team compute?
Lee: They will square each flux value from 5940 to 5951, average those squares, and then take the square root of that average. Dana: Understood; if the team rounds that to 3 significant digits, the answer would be 36.6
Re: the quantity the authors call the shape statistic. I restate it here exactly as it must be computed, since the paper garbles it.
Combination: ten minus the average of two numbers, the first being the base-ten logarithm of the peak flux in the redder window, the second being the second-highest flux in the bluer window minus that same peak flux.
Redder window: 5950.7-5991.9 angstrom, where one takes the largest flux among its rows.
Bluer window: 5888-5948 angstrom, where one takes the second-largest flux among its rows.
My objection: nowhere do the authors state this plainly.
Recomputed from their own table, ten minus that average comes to 9.4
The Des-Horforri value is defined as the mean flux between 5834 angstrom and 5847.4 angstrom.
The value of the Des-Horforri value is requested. 36.2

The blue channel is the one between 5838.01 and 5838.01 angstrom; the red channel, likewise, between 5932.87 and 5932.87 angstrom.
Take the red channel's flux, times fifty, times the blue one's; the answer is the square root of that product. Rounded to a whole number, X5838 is 253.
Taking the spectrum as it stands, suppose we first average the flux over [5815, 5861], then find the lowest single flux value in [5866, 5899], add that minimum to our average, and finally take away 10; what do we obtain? 40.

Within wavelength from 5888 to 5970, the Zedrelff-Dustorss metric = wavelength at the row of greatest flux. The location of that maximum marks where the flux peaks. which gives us 5963.00 angstrom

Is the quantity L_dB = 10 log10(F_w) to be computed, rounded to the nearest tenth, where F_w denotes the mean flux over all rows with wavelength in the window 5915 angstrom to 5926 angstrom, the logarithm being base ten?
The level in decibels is 15.5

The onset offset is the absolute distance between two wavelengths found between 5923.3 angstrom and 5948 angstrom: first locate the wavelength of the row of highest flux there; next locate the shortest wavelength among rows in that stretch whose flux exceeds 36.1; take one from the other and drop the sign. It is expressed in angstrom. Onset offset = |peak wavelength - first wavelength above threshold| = 13.7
